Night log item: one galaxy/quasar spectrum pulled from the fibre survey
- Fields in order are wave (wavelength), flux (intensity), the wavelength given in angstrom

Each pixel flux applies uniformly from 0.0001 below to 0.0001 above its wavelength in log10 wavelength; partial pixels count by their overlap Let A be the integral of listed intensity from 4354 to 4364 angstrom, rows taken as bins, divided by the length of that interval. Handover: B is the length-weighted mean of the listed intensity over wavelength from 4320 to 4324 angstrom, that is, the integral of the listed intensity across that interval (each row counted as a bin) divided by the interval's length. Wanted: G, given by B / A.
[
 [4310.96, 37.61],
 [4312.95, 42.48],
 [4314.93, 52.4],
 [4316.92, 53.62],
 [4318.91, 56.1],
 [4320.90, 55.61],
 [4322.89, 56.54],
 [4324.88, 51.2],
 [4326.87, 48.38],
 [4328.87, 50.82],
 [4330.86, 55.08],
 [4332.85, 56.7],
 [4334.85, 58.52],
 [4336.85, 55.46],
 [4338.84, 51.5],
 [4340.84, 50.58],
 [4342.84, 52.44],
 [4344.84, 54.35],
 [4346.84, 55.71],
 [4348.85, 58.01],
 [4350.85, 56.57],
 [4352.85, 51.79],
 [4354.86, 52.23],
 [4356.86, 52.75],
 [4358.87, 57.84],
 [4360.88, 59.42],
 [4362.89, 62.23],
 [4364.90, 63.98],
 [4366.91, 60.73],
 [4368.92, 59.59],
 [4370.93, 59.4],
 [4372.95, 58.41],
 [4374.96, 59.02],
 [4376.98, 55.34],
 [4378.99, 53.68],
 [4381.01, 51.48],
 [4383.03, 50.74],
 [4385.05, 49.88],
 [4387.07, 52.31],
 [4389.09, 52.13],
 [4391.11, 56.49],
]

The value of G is 0.98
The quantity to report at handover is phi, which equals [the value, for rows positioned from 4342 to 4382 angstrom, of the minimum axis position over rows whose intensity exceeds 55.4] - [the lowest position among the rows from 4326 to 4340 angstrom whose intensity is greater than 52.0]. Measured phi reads 16.0 angstrom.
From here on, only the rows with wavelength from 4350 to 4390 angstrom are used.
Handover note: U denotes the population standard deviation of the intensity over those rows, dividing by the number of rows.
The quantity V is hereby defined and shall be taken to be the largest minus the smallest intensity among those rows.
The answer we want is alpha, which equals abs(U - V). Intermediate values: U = 4.1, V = 14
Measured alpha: 10.0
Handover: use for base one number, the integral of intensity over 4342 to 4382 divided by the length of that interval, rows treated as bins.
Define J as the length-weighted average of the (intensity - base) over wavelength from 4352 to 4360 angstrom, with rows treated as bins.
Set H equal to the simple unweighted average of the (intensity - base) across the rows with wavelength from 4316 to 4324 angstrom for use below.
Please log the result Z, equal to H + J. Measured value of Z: -4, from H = -1.30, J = -3.0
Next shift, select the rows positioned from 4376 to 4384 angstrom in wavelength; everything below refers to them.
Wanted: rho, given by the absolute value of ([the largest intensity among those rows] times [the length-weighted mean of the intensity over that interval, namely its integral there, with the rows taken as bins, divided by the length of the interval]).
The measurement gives 2923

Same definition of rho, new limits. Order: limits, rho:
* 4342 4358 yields 3149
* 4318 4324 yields 3166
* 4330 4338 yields 3301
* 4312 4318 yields 2663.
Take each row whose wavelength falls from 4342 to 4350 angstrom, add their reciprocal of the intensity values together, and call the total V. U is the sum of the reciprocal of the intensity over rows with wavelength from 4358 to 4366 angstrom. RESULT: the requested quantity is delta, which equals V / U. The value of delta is 1.10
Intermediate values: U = 0.0658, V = 0.0727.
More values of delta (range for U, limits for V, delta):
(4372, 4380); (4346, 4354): 1.02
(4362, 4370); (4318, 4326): 1.12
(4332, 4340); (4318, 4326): 1.01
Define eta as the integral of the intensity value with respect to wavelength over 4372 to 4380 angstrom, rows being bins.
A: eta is 453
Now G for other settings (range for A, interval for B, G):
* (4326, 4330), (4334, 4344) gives 1.08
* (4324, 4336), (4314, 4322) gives 1.02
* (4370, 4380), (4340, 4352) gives 0.96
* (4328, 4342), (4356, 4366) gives 1.10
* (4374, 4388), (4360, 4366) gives 1.16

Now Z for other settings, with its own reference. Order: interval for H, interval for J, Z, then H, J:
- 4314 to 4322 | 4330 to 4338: -3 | -2.33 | -0.4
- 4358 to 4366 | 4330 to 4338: 4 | 4.10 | -0.4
